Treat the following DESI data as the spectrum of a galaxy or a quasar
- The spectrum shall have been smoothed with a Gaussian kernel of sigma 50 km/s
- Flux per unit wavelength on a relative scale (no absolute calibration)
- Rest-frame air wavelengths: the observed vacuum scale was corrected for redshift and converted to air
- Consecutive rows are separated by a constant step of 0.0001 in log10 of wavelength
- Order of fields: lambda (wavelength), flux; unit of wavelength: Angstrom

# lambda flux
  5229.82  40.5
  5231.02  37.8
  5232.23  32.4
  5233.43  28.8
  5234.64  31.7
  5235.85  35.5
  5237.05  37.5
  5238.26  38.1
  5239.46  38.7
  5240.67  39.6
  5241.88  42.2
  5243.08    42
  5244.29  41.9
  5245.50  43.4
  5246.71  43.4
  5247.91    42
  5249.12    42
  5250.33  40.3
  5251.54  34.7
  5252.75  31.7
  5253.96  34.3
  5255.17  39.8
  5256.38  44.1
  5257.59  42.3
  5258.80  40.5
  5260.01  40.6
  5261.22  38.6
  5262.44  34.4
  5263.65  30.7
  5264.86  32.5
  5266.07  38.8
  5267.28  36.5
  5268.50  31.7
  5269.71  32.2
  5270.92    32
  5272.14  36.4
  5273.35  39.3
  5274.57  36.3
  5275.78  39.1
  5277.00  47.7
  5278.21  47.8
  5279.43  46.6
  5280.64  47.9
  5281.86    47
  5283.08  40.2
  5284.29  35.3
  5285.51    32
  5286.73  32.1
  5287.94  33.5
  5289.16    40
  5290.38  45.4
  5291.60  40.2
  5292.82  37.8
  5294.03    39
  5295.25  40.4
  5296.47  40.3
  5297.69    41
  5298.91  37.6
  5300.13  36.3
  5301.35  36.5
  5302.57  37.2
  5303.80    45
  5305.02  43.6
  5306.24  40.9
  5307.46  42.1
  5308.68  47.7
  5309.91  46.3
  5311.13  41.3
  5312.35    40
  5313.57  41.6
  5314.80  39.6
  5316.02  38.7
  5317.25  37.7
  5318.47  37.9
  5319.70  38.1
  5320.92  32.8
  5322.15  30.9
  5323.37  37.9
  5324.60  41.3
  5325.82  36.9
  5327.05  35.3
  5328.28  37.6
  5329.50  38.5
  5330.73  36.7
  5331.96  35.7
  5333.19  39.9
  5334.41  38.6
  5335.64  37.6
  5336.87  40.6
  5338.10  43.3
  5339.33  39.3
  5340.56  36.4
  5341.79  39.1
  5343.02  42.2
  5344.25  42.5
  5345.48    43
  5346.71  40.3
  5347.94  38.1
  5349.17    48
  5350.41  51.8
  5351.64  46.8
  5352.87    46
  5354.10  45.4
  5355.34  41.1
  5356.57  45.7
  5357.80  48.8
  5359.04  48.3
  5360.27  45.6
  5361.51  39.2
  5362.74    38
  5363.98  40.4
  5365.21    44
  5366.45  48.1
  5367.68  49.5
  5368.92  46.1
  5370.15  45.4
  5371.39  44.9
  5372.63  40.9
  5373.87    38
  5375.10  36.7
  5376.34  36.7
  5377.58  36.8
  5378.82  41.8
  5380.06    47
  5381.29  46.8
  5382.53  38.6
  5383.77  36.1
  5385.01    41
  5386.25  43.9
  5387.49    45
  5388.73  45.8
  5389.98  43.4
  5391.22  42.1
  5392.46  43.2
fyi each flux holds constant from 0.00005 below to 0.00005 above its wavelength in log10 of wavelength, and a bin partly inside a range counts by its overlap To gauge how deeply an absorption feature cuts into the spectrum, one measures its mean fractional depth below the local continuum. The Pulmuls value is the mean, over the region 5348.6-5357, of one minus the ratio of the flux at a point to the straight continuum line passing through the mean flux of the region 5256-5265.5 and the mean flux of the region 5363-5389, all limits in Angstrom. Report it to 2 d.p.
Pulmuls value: -0.12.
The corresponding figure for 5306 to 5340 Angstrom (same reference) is 0.03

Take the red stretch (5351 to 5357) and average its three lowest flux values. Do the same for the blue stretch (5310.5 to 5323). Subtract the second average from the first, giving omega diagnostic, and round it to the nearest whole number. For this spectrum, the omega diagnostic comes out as 10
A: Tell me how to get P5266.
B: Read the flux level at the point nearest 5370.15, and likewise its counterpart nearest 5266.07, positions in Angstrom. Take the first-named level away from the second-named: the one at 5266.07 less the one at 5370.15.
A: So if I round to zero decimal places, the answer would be -7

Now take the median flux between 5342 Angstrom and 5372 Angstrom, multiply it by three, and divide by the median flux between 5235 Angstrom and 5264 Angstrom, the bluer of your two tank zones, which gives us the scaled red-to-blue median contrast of 3.40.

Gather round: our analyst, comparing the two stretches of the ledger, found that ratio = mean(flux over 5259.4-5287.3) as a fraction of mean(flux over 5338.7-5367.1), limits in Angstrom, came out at 0.877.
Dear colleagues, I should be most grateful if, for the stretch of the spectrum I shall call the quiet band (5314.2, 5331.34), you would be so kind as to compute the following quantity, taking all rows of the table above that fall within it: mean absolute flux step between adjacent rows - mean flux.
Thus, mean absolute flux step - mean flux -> -34.8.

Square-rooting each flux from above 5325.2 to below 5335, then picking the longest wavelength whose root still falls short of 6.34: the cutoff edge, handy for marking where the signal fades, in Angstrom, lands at 5334.41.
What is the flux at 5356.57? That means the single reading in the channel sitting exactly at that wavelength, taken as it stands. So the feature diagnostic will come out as 45.7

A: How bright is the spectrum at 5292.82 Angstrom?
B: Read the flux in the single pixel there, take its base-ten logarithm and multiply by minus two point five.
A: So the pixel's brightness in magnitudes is -3.94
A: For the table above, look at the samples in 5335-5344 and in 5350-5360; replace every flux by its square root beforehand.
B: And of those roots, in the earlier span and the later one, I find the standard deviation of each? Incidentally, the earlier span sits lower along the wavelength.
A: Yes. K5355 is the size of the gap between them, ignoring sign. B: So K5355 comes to 0.03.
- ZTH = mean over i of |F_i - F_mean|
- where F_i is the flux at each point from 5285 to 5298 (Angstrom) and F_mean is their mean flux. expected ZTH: 3.3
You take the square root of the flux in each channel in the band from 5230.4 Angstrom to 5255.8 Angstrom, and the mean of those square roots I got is 6.15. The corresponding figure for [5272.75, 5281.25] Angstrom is 6.59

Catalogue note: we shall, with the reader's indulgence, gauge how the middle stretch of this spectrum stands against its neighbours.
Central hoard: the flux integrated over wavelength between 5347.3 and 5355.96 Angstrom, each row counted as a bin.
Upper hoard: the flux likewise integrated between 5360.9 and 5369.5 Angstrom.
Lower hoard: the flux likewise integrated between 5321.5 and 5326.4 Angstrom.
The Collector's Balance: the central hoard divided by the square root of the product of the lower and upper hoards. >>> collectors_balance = 1.5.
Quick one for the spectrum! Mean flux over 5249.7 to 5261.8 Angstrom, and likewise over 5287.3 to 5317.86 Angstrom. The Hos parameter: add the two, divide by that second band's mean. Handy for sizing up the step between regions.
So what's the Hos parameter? 1.96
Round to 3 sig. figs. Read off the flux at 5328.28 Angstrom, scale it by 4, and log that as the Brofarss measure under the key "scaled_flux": 150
